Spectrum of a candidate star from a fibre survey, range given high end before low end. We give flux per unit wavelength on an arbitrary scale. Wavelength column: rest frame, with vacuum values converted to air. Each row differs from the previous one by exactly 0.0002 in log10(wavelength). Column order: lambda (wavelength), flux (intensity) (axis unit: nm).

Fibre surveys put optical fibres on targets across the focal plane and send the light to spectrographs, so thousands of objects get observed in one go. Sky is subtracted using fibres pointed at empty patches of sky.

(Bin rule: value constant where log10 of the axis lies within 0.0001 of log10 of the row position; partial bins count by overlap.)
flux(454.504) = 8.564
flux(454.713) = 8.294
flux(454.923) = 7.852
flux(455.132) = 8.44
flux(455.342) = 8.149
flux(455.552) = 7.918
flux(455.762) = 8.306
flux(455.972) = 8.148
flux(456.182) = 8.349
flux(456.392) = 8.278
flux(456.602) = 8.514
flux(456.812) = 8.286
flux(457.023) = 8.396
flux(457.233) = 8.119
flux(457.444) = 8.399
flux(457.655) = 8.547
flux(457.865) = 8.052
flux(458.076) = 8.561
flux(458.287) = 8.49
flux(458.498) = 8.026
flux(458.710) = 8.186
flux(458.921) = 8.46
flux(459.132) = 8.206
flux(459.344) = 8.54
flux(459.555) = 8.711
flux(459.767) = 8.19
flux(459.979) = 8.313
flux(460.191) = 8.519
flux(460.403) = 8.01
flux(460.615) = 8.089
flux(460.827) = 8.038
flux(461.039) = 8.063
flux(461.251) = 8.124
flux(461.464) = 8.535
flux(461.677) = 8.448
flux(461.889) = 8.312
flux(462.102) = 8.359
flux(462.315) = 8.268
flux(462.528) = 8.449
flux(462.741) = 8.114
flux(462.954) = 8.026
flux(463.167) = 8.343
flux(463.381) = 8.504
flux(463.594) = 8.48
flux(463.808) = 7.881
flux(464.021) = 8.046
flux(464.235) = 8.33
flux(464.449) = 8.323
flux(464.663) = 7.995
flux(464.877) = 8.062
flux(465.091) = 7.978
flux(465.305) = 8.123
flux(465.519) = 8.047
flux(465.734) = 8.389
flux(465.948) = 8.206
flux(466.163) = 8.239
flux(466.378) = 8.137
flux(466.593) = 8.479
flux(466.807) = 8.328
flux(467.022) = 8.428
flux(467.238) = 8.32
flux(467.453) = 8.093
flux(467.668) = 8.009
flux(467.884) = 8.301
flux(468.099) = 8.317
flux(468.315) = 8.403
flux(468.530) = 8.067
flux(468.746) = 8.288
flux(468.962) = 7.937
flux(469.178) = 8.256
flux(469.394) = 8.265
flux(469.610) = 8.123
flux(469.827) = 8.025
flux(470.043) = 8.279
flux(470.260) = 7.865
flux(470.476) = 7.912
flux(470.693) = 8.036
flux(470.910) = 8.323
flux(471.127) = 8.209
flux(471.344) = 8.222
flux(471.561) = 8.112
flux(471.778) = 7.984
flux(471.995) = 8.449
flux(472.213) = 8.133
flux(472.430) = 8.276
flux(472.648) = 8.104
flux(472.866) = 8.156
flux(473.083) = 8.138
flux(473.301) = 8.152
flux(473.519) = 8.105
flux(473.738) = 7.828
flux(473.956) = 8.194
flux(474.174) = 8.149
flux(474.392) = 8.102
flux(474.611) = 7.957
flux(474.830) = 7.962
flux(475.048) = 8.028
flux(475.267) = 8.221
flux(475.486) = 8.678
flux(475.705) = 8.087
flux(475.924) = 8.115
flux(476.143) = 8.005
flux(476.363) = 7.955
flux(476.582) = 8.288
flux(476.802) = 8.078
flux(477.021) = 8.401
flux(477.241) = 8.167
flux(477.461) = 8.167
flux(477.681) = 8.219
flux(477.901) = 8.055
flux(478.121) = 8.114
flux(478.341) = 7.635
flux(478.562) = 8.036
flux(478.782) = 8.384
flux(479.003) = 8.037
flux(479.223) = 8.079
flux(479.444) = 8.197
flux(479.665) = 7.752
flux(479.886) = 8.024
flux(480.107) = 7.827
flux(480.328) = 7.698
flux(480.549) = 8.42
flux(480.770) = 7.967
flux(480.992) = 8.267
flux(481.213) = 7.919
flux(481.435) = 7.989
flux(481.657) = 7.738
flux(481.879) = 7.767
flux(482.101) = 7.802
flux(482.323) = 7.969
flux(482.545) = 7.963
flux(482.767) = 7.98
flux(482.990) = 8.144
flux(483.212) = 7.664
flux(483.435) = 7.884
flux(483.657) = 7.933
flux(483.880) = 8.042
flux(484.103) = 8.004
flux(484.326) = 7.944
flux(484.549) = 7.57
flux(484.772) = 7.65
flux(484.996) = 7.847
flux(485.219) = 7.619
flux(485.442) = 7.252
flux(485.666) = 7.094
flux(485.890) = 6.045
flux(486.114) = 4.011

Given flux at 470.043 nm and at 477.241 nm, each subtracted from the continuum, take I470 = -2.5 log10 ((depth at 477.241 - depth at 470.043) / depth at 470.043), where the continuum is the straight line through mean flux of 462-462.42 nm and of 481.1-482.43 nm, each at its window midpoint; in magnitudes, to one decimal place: 1.1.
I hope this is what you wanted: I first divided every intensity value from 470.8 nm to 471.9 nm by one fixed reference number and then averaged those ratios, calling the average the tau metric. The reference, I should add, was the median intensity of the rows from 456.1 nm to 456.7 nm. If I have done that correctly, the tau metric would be 0.979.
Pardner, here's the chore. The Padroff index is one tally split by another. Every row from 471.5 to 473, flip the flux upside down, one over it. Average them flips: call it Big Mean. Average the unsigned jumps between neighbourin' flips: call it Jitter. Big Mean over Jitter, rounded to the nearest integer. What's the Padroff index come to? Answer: 39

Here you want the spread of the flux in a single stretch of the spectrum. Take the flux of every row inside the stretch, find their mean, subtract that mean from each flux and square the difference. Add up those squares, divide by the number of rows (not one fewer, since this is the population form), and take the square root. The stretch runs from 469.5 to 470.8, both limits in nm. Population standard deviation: 0.14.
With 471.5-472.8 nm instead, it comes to 0.15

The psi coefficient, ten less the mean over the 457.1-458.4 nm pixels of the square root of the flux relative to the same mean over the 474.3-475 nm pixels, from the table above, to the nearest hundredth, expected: 8.98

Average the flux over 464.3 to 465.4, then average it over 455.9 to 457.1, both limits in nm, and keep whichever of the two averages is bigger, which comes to 8.33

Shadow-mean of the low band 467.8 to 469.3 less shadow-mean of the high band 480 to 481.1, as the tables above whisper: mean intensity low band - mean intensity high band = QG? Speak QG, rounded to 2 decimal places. 0.19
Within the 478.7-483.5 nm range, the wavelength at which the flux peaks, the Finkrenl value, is 480.549 nm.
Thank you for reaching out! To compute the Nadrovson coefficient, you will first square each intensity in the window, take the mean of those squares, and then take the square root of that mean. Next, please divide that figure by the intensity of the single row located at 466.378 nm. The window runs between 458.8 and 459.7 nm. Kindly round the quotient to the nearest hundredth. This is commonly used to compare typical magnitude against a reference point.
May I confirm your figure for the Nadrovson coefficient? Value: 1.04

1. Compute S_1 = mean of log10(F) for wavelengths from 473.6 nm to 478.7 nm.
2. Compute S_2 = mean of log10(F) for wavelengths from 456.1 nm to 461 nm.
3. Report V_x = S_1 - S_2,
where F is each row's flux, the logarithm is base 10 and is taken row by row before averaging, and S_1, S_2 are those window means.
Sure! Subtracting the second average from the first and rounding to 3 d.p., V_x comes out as -0.011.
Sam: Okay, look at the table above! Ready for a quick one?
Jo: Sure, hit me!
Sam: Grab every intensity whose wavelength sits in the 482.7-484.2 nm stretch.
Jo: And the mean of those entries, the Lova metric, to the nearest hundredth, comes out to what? 7.95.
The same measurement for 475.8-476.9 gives 8.09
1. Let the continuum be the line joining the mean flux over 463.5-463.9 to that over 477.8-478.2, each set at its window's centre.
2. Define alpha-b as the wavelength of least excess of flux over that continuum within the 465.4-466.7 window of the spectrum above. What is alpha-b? 465.519 nm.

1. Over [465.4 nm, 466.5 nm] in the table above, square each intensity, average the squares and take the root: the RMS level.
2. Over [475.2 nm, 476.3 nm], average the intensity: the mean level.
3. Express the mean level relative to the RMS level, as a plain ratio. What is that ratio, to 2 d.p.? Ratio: 1.00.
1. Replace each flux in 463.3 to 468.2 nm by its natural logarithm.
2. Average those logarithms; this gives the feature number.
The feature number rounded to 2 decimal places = 2.11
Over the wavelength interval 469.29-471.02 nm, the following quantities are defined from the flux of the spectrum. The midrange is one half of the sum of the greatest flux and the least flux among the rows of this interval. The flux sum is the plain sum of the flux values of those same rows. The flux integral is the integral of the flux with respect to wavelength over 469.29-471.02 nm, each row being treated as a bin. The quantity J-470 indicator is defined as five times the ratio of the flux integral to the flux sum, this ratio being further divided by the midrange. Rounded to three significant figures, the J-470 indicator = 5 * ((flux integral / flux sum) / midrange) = 0.134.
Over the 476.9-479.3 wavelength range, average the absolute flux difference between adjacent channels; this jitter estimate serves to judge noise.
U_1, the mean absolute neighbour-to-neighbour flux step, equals 0.21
